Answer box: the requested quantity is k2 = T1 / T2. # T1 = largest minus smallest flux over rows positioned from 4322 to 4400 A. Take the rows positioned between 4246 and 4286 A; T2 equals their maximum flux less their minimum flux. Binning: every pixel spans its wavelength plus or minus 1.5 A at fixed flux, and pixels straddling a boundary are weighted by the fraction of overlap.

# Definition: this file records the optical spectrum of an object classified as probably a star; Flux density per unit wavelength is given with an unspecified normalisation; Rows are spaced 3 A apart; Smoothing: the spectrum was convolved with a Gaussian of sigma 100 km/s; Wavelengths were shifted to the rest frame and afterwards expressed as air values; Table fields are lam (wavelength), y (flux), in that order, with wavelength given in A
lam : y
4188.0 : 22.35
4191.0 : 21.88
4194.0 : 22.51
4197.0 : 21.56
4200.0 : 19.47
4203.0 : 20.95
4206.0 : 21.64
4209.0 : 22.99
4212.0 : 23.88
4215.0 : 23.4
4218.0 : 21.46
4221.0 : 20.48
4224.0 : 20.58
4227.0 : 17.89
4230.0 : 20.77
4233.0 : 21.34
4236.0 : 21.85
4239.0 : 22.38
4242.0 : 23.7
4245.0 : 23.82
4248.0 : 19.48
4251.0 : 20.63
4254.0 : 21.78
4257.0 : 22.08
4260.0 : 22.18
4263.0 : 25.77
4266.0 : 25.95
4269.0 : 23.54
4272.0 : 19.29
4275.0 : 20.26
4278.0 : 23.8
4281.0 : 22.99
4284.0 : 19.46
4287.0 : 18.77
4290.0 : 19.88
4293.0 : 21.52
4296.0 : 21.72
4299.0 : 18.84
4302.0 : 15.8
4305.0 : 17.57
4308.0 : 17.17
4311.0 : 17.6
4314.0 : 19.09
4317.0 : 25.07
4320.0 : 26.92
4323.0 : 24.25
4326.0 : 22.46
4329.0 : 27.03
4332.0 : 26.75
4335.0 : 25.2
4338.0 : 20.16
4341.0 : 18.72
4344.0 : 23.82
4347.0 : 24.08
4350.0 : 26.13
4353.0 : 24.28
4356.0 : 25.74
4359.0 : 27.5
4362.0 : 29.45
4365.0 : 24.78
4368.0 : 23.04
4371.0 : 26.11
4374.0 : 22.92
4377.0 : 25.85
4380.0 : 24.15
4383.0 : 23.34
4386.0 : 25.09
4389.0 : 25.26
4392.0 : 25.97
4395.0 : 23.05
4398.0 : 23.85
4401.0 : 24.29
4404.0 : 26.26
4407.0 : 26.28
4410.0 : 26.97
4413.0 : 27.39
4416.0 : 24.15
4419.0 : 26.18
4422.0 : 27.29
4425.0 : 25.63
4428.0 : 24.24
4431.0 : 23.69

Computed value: 1.6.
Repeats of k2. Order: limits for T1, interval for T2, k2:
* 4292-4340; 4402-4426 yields 3.5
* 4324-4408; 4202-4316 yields 1.1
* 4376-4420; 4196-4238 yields 0.7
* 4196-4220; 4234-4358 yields 0.4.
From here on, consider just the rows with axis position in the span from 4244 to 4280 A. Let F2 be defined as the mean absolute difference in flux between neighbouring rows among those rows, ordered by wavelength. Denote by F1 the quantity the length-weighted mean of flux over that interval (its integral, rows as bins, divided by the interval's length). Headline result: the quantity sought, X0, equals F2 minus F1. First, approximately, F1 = 22.4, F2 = 2.0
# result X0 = -20.4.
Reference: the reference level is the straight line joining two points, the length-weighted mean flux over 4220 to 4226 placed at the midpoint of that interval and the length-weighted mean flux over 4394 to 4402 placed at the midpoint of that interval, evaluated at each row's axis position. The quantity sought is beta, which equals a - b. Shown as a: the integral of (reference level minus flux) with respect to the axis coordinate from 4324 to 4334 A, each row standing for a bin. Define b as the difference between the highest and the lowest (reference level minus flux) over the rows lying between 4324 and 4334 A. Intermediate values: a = -29.6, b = 4.5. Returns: -34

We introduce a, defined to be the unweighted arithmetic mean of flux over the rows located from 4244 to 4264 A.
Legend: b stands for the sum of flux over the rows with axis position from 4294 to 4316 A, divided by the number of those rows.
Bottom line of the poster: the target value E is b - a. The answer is -4.0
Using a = 22.2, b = 18.3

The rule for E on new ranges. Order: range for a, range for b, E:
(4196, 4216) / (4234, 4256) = 0.0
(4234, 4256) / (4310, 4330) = 1.3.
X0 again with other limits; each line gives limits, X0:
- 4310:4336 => -21.4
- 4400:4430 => -24.5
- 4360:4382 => -22.3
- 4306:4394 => -21.8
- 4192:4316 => -19.6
